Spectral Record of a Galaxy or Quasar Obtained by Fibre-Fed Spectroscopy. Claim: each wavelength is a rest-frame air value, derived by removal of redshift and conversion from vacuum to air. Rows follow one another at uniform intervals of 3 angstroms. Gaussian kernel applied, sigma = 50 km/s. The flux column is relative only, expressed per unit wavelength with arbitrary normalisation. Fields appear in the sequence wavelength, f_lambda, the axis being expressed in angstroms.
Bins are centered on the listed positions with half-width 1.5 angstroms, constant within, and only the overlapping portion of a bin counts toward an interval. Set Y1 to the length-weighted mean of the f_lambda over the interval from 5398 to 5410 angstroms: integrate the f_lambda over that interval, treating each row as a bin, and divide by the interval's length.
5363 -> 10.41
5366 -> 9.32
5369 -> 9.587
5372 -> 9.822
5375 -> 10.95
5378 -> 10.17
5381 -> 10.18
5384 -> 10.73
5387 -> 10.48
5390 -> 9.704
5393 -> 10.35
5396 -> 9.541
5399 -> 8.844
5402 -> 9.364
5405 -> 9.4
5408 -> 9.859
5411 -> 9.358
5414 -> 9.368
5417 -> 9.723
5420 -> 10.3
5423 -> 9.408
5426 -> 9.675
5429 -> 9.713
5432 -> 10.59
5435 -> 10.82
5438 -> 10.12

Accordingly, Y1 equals 9.4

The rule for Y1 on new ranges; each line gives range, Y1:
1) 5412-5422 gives 9.8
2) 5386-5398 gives 10.0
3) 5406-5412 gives 9.6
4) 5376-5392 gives 10.3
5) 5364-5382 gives 10.0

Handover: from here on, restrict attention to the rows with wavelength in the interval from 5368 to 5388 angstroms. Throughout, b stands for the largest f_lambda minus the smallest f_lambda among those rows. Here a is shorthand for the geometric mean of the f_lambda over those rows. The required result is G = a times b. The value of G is 14.0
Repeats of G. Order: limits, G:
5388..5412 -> 14.4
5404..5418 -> 4.8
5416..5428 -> 8.7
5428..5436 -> 11.5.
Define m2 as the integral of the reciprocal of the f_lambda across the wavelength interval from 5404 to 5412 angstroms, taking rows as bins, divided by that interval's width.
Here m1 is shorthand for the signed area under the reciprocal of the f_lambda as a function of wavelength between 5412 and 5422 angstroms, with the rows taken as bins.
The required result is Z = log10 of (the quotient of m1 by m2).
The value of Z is 0.992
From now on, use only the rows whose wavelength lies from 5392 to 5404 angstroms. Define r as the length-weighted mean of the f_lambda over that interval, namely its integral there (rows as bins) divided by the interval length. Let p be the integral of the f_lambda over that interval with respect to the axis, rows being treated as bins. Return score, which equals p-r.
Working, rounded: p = 114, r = 9.5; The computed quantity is 104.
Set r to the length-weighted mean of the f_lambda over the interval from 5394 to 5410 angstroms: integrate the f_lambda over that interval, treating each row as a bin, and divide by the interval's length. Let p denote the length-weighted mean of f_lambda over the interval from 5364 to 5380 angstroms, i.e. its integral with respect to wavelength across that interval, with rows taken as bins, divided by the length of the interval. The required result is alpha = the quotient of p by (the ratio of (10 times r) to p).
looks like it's 1.06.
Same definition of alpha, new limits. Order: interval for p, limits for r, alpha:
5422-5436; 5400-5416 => 1.06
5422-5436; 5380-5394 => 0.98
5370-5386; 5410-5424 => 1.11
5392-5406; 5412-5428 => 0.93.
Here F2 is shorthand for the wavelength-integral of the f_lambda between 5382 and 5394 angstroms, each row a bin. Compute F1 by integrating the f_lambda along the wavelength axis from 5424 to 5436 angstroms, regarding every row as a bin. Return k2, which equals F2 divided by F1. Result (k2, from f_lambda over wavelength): 1.02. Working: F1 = 122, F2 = 124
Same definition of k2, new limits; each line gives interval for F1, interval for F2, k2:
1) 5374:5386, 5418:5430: 0.93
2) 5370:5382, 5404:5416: 0.93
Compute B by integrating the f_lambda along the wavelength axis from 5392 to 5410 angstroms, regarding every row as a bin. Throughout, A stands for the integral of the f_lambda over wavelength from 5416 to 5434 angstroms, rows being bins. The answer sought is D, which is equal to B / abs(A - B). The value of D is 24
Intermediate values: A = 179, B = 171.6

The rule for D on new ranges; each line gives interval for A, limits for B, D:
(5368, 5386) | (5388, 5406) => 14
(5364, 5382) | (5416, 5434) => 125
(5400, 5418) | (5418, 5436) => 18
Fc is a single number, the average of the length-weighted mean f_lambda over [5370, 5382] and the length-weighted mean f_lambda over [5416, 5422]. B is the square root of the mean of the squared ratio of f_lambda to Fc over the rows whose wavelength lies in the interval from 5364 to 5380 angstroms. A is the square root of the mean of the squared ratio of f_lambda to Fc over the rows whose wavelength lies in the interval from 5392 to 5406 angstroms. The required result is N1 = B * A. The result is 0.93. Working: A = 0.94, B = 0.99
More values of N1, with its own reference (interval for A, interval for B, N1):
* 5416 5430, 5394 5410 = 0.90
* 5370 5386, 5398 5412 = 0.95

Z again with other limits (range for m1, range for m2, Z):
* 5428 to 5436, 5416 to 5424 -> 0.880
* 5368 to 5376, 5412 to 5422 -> 0.889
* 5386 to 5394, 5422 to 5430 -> 0.880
